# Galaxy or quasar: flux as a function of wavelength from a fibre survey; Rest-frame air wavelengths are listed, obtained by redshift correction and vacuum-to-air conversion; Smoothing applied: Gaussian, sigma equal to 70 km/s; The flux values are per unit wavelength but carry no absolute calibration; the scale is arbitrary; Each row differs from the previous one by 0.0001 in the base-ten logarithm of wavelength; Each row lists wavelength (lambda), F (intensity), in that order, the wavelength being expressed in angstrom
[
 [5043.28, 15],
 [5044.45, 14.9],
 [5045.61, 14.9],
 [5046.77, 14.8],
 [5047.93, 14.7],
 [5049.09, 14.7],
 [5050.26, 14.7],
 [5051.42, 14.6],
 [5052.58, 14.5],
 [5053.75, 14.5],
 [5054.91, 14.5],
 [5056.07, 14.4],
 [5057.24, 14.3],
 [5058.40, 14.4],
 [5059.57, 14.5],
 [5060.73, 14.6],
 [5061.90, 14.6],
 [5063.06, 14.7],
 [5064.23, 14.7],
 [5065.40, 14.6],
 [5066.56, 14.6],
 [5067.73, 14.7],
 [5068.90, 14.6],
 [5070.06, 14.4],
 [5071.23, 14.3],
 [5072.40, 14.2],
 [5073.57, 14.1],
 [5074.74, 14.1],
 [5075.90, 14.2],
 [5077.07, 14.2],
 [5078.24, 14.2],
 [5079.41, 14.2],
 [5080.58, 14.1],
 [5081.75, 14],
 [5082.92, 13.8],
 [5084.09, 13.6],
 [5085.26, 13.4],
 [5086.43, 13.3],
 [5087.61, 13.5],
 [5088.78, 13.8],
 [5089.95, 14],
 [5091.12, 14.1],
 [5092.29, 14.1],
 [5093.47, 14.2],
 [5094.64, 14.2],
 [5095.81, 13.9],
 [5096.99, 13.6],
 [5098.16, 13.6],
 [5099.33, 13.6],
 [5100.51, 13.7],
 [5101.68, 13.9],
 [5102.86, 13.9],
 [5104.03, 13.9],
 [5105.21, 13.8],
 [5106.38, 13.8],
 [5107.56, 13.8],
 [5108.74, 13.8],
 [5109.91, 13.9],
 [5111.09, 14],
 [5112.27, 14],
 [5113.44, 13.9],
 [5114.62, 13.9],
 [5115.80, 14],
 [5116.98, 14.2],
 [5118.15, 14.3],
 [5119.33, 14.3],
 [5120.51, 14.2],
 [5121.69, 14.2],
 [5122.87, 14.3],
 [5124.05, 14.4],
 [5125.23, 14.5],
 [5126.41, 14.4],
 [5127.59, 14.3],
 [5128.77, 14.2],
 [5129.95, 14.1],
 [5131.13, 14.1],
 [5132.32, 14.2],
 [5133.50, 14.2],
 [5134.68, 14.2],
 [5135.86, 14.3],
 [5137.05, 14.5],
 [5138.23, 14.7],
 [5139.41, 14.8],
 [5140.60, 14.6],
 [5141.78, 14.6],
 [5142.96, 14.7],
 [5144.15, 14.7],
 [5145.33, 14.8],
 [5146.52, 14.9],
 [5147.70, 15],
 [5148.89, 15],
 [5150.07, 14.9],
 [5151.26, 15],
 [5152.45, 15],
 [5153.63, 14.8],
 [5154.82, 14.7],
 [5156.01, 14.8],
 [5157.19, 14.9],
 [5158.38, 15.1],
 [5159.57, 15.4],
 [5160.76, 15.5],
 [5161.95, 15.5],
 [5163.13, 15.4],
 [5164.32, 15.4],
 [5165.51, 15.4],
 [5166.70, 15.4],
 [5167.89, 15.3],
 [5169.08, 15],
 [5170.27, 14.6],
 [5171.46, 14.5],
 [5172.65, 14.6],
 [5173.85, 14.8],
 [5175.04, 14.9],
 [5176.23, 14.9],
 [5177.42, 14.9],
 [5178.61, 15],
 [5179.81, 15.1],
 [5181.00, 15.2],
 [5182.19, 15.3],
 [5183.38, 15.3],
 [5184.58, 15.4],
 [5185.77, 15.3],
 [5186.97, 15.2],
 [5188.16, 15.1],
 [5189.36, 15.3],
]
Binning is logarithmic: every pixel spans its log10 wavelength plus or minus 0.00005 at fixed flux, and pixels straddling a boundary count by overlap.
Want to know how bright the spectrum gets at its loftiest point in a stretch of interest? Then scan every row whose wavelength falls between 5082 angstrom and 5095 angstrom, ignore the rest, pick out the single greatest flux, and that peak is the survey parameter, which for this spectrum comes 14.2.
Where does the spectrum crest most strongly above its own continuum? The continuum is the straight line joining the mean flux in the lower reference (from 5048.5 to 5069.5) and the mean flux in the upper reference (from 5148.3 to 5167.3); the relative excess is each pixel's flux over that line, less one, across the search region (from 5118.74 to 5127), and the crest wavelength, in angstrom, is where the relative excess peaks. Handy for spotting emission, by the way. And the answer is 5125.23 angstrom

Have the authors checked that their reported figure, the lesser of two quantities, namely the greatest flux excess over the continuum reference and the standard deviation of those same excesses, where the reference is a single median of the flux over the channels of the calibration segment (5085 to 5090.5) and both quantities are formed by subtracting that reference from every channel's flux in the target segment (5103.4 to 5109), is 0.04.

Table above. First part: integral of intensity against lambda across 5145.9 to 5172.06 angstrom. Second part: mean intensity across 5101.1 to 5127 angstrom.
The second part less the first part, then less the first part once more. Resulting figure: -774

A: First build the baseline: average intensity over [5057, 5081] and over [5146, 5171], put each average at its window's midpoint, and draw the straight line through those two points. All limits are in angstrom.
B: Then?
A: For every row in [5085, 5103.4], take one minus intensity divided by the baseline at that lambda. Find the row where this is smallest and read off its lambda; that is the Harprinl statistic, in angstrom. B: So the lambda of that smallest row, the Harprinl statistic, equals 5093.47 angstrom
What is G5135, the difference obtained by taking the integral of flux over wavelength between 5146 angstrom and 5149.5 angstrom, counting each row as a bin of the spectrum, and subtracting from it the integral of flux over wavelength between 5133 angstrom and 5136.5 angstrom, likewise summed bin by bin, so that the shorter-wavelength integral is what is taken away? 3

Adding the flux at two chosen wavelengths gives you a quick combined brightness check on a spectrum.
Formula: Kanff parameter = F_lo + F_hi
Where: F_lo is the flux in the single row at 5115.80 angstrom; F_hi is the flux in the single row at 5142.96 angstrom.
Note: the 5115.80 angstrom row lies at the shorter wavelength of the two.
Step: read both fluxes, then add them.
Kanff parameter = 28.7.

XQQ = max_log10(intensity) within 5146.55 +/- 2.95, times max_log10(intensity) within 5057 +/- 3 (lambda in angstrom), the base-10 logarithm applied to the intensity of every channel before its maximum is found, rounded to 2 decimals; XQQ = 1.37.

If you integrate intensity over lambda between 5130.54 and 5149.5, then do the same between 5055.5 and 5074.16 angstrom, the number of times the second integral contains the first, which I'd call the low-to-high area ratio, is 0.98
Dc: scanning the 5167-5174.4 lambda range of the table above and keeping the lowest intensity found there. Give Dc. 14.5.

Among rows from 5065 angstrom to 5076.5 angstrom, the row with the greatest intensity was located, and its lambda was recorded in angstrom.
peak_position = 5067.73 angstrom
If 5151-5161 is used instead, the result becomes 5160.76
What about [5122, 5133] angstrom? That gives 5125.23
